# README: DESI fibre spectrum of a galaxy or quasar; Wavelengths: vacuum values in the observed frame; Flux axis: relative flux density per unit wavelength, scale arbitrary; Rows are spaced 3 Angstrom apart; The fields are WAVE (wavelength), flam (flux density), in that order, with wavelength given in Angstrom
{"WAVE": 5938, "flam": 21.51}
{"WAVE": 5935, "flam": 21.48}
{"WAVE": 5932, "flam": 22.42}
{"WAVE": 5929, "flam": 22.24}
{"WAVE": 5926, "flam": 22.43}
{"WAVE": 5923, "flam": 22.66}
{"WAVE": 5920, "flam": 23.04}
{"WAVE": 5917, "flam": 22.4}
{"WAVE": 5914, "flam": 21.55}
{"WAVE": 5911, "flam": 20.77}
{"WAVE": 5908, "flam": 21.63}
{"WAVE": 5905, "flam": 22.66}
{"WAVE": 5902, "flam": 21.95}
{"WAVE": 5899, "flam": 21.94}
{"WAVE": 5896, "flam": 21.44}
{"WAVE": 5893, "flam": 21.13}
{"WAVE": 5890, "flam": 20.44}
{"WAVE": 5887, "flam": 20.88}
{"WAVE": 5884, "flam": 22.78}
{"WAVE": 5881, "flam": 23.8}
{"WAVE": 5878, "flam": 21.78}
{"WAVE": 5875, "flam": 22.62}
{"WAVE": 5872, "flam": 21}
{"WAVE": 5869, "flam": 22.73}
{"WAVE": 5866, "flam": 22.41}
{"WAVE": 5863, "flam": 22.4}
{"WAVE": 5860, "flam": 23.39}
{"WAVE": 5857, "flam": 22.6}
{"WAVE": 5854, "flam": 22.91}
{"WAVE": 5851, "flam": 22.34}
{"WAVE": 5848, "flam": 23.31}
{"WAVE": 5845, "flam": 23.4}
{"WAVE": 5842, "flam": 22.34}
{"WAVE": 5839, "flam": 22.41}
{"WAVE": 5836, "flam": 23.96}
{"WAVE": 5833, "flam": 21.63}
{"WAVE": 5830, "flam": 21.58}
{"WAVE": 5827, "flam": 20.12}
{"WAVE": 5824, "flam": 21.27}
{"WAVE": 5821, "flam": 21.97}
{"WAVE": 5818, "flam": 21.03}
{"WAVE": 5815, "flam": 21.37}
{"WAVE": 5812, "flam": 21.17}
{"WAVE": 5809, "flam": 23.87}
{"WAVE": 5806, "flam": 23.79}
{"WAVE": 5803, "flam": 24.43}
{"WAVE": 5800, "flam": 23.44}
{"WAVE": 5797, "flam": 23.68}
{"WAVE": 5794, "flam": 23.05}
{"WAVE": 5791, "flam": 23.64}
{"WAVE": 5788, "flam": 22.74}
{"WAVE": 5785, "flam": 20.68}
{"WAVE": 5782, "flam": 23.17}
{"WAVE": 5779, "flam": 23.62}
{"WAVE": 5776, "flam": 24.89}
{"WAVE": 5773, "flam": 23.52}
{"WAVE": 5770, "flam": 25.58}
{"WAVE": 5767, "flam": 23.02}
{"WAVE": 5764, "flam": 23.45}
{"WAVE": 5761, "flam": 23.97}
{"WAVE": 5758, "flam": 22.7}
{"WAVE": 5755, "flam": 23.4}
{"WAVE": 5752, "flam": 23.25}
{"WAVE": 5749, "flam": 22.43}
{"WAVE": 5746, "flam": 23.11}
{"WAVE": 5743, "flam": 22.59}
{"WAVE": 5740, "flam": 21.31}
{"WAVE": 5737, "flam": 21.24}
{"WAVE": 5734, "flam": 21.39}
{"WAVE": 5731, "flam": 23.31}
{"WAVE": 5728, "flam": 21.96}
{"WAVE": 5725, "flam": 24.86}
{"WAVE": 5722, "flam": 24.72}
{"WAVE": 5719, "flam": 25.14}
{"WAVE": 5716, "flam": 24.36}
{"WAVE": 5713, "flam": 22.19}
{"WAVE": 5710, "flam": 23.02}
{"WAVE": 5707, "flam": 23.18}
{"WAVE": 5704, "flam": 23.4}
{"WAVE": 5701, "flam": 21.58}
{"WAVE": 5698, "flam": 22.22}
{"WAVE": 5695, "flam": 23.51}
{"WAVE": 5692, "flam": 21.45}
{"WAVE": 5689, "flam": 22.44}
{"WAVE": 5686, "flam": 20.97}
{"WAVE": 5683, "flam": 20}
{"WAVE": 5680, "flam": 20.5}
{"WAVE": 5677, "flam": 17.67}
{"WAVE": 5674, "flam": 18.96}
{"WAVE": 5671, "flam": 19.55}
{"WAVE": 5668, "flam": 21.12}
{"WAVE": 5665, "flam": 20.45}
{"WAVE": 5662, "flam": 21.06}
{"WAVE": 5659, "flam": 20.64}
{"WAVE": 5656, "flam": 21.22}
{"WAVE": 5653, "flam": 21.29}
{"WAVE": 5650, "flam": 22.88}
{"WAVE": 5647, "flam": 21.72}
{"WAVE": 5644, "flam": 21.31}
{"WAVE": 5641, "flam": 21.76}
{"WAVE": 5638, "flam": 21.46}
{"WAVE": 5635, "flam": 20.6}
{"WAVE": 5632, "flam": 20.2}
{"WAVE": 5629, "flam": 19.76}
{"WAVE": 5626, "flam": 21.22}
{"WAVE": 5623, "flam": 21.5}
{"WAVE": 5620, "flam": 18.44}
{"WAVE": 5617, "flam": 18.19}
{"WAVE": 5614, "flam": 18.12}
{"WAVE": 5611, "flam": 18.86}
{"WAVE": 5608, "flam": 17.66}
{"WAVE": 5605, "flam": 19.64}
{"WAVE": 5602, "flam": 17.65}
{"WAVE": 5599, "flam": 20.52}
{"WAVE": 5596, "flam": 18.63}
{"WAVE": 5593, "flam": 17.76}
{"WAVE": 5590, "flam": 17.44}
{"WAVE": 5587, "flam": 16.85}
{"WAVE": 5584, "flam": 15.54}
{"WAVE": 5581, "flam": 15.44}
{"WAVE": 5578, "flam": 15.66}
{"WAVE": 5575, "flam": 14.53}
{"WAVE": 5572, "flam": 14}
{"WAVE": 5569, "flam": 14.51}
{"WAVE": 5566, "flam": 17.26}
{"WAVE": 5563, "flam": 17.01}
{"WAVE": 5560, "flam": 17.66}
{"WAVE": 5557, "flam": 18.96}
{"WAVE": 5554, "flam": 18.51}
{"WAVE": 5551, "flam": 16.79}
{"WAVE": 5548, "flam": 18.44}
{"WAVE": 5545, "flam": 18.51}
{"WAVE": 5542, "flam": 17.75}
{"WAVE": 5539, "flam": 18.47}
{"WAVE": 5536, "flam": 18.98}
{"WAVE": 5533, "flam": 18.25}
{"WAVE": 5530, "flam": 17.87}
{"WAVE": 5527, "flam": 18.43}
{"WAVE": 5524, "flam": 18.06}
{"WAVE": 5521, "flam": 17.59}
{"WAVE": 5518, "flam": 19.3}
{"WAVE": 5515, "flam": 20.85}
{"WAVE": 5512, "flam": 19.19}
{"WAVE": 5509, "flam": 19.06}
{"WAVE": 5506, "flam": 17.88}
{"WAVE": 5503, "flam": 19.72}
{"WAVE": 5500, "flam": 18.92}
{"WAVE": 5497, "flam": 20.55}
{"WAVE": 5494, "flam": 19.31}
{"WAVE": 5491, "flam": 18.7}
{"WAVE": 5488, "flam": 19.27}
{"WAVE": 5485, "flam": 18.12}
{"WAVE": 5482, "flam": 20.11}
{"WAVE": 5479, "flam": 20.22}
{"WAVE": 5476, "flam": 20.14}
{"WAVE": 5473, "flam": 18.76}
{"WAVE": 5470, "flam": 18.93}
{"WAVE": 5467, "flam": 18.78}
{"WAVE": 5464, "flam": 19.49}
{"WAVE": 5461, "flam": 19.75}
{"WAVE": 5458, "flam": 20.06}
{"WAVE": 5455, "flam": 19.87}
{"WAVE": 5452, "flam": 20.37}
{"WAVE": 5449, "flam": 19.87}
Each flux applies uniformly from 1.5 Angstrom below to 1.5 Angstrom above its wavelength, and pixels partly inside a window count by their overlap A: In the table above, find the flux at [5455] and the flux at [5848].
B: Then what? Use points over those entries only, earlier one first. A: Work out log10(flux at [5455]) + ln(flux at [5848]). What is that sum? 4.447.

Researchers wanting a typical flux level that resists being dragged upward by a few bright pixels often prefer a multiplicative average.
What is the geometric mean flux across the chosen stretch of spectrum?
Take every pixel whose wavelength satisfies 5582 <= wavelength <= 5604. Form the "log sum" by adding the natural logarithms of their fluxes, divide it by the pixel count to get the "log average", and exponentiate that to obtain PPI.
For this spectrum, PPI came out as 18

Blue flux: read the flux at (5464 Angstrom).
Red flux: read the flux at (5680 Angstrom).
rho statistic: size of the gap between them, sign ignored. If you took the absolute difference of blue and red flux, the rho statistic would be 1.0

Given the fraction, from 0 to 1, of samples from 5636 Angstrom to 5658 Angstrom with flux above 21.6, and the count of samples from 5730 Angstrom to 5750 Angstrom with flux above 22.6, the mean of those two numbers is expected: 1.2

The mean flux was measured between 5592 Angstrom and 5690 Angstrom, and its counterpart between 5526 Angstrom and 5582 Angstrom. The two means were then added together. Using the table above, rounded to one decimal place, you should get 37.3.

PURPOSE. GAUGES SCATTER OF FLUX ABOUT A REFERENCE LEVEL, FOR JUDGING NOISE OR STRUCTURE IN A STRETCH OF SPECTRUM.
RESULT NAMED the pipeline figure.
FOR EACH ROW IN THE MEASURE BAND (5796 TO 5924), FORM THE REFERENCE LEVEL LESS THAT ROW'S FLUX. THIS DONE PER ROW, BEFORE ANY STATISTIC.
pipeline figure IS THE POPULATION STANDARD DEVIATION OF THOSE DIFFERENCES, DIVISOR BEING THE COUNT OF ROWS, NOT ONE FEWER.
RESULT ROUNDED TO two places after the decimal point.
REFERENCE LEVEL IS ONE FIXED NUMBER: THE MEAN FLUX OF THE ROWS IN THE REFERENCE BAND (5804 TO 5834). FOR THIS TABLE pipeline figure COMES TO 1.04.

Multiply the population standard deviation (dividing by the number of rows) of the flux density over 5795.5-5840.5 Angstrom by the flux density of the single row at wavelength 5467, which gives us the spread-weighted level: 24.6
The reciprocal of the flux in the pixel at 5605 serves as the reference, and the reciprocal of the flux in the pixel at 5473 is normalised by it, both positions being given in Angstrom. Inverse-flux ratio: 1.05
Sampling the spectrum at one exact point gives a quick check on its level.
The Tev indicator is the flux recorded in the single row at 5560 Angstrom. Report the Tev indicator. 17.66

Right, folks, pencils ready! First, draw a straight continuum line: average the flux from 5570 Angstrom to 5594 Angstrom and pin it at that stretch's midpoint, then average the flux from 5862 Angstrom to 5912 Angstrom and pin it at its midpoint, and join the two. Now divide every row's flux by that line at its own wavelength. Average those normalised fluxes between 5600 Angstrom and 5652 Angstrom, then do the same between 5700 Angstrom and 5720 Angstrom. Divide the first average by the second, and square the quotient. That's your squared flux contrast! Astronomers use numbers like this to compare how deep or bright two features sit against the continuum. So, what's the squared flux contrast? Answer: 0.90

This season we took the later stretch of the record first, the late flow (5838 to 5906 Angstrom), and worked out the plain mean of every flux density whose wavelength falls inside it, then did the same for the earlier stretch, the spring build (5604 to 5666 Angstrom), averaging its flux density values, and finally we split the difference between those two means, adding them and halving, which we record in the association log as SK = 21.3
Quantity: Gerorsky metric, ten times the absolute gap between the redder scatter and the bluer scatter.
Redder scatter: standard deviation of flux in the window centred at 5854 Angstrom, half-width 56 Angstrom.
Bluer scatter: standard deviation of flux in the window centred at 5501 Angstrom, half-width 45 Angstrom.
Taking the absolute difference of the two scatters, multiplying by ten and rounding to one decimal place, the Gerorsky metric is 2.0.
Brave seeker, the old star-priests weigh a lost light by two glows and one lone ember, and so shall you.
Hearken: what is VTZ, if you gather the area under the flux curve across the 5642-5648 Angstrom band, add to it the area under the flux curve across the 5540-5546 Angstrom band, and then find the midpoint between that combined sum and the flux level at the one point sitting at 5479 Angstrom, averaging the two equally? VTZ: 129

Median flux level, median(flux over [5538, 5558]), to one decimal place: 18.5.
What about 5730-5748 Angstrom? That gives 22.0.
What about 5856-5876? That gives 22.6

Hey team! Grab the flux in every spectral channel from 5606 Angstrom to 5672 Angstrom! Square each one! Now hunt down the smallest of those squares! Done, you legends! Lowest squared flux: 312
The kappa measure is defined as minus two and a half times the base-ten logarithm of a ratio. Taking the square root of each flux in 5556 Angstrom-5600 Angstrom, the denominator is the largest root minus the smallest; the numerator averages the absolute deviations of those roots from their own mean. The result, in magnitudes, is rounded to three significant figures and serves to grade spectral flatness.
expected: 1.60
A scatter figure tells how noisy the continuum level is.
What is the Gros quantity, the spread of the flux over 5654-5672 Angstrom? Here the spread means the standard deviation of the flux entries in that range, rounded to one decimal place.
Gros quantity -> 0.6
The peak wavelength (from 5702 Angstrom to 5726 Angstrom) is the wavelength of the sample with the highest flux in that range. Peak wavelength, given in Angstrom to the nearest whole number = 5719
